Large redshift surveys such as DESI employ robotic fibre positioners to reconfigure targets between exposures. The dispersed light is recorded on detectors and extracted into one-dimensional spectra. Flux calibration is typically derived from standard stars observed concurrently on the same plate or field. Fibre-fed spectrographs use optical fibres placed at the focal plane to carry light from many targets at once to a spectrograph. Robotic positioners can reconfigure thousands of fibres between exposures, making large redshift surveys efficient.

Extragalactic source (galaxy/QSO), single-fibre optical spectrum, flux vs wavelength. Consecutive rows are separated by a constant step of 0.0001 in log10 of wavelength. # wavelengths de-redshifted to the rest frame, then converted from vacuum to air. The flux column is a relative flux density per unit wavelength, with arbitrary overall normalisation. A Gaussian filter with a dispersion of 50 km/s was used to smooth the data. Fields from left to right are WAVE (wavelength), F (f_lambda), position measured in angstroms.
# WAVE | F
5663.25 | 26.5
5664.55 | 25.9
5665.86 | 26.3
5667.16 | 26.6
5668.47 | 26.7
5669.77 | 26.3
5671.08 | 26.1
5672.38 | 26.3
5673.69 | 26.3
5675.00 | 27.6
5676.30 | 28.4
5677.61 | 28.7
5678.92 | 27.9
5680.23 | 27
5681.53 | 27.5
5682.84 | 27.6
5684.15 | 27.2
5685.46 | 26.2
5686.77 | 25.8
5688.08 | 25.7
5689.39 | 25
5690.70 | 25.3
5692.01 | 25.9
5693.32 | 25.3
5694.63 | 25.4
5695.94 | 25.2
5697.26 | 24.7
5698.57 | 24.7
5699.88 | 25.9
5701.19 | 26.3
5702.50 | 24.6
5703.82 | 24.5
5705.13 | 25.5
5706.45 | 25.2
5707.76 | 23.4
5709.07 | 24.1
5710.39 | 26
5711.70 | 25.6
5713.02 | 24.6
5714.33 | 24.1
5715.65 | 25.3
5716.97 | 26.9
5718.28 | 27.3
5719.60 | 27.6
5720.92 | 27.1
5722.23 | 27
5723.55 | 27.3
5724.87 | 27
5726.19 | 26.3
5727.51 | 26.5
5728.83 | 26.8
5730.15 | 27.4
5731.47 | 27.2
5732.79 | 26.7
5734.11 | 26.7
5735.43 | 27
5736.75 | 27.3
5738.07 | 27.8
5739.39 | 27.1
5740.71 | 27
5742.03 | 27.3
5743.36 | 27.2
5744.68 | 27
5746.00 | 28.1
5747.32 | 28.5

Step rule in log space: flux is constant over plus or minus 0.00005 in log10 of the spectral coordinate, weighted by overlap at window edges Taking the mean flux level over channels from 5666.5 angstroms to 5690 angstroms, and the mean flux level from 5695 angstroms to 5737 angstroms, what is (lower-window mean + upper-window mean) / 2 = 26.4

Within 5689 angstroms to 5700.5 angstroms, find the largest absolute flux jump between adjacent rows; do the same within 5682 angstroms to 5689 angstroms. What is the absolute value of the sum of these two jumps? 2.2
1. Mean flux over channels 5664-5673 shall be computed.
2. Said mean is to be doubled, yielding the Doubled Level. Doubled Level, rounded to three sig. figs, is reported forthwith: 52.6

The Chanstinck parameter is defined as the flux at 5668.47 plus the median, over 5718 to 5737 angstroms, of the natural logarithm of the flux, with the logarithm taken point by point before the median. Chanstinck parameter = 30.0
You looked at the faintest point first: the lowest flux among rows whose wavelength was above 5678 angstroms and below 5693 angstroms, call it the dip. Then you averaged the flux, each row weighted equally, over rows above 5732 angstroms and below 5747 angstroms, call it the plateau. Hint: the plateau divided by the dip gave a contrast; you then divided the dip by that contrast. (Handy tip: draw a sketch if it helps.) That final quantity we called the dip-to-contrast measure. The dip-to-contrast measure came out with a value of 23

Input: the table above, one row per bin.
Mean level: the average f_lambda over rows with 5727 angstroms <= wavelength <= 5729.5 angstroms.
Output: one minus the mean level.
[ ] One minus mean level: -25.6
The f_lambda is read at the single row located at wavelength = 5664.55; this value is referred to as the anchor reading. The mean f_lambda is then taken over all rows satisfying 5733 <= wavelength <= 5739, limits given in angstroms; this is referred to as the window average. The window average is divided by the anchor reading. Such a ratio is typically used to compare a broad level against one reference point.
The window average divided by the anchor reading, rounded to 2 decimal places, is 1.05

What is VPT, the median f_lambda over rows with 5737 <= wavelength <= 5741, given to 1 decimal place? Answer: 27.1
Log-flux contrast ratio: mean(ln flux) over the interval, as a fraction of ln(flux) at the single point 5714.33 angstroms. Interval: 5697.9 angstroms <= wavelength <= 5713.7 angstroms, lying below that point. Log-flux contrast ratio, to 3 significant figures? 1.01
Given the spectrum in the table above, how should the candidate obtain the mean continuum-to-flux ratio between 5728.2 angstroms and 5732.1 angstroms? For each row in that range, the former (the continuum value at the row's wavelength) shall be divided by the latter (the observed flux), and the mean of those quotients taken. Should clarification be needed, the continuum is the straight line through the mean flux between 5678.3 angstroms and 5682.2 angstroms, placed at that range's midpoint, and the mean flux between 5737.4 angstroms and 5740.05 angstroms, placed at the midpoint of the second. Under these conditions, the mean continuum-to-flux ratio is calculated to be 1.01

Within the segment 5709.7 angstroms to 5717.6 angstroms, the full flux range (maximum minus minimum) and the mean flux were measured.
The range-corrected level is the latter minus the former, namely 22.6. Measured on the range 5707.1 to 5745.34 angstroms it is 22.1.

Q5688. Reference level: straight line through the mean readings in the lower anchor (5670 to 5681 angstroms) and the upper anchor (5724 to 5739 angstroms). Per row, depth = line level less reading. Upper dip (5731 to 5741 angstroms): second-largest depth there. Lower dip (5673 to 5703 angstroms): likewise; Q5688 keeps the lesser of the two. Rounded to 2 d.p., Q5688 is 0.26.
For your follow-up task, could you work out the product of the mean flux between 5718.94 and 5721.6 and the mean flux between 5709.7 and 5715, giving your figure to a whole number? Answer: 686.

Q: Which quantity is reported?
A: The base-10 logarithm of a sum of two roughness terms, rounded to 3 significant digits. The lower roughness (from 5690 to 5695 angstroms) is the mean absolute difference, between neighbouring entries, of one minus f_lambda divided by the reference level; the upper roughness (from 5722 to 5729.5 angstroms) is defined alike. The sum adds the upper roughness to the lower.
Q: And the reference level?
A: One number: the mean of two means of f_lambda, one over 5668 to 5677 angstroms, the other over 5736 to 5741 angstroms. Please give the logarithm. -1.53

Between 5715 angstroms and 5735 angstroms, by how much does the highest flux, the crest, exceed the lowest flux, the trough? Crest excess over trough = 2.3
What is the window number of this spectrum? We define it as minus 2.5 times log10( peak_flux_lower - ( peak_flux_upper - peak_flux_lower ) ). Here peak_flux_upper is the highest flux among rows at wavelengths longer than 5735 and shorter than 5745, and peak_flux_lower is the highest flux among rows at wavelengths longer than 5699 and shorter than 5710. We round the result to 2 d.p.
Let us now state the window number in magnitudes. -3.49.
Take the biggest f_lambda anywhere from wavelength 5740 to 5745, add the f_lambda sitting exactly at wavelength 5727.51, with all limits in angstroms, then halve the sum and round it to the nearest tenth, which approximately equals 26.9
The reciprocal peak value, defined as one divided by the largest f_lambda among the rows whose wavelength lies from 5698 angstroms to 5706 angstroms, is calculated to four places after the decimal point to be 0.0380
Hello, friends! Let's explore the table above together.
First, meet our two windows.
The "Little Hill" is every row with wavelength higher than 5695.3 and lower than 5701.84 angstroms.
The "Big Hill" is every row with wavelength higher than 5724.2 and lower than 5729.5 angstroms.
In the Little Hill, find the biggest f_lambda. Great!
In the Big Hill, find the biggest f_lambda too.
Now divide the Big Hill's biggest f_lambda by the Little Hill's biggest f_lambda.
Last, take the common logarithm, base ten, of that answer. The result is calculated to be 0.011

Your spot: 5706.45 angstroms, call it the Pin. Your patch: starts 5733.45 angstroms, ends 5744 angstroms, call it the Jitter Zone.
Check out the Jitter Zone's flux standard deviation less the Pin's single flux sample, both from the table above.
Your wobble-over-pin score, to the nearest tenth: -24.9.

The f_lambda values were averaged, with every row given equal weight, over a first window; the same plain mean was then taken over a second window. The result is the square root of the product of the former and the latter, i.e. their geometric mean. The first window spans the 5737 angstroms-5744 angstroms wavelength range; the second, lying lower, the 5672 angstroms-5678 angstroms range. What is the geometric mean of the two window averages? 27.4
